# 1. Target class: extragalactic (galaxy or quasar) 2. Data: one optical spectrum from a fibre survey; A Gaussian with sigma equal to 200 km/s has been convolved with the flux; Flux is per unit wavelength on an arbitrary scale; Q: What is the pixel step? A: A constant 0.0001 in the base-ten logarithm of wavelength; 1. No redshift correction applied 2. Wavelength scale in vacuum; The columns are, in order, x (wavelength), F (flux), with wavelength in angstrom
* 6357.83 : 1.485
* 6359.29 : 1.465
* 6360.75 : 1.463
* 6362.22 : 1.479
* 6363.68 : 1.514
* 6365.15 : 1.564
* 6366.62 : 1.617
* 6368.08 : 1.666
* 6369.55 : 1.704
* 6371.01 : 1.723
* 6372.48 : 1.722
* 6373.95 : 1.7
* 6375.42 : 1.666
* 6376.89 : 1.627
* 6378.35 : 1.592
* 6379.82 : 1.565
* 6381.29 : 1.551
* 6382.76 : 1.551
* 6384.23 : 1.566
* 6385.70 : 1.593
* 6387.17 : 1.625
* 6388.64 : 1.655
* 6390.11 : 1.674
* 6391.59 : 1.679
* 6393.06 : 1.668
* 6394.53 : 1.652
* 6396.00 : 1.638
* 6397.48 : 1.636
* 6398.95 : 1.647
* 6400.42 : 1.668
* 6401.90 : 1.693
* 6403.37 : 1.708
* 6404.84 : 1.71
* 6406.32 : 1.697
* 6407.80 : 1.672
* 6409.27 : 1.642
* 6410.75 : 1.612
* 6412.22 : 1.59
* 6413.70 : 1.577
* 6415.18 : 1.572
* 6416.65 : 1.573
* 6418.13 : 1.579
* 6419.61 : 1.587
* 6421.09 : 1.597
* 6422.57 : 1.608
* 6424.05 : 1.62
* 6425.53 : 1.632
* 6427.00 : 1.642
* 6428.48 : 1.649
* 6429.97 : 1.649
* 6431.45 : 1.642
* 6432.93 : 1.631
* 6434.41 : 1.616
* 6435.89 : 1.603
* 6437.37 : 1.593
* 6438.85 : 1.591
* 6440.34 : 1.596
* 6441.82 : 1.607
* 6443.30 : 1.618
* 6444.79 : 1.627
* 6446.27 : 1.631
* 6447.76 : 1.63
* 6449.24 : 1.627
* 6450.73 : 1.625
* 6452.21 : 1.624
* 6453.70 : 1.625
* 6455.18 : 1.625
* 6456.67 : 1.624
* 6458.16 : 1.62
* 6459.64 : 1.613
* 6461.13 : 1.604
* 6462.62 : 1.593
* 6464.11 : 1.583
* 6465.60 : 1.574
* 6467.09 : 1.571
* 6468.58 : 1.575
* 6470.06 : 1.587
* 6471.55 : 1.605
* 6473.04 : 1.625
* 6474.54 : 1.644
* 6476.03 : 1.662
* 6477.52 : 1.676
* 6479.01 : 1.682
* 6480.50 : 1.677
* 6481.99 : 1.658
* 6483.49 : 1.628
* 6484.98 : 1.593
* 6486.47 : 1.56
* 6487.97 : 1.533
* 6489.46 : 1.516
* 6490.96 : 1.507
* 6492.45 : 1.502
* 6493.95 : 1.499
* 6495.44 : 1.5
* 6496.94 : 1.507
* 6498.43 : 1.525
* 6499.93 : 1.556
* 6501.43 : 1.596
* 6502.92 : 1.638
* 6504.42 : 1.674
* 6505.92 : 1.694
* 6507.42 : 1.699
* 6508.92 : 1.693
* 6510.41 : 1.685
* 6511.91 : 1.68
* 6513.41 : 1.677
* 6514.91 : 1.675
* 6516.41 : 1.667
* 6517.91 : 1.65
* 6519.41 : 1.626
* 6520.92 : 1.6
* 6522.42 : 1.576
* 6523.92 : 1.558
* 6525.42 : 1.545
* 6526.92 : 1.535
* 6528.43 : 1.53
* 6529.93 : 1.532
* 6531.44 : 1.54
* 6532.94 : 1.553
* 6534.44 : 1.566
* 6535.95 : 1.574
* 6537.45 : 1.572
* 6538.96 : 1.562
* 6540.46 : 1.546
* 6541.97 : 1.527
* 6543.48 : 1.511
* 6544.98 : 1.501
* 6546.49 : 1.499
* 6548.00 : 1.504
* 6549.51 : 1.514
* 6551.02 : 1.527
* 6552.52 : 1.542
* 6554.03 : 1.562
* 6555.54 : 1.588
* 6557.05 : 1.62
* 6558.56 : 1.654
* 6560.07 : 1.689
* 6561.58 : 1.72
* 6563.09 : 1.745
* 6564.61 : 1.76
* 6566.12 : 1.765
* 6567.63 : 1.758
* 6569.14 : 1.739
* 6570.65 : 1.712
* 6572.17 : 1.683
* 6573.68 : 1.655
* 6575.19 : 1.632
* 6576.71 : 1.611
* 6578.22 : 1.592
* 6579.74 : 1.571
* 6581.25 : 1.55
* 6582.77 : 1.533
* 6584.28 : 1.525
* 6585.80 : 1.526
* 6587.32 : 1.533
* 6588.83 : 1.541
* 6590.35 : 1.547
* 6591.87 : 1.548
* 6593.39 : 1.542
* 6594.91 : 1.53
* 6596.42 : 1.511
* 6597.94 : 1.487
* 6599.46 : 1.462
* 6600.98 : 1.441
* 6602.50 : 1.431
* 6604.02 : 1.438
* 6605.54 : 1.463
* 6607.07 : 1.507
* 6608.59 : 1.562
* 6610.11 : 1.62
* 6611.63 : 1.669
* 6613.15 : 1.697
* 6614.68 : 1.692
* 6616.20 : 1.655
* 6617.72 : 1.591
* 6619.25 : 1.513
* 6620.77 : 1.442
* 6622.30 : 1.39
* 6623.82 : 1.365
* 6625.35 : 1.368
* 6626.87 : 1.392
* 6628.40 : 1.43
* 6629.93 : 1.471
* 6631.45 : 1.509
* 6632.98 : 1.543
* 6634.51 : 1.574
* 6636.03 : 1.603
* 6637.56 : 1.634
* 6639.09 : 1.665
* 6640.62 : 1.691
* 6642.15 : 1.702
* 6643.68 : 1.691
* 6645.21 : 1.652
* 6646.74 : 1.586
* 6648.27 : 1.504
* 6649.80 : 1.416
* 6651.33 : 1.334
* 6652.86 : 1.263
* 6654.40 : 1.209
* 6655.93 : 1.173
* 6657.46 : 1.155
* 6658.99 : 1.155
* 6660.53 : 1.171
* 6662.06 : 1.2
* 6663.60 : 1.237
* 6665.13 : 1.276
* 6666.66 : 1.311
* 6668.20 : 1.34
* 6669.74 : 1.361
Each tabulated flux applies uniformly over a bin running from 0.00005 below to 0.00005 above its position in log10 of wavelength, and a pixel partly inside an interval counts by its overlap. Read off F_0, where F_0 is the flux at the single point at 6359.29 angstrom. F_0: 1.465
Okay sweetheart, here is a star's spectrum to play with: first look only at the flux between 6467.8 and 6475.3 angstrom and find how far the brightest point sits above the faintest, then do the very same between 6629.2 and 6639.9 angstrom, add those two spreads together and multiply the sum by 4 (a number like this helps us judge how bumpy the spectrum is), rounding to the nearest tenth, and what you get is 1.1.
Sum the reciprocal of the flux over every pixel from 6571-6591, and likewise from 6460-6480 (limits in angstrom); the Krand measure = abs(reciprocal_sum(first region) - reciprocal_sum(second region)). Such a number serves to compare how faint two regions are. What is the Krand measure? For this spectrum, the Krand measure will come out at 0.19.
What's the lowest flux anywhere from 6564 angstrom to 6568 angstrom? 1.758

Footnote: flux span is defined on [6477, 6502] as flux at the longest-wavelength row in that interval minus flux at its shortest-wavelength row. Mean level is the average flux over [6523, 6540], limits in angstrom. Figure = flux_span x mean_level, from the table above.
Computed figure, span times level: -0.12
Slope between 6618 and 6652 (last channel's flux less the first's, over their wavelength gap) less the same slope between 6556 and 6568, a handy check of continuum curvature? -0.019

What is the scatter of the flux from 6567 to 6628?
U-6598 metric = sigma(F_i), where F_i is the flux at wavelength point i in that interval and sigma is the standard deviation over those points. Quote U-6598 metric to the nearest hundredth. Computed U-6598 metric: 0.10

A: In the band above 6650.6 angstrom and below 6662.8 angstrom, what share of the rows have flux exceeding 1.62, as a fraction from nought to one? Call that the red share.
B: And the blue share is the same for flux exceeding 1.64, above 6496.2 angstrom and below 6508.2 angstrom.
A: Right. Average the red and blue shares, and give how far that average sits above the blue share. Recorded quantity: -0.19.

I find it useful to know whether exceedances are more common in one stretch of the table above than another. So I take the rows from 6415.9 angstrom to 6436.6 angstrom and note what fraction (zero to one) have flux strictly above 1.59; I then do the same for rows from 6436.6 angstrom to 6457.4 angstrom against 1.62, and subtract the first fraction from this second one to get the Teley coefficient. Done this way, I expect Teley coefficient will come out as -0.14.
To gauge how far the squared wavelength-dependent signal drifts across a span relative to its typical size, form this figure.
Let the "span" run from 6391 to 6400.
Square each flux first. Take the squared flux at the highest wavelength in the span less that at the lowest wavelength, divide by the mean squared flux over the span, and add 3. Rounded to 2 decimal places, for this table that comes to 2.96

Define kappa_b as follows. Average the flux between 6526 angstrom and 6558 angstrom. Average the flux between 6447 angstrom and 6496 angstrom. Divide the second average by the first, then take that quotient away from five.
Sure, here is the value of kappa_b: 3.964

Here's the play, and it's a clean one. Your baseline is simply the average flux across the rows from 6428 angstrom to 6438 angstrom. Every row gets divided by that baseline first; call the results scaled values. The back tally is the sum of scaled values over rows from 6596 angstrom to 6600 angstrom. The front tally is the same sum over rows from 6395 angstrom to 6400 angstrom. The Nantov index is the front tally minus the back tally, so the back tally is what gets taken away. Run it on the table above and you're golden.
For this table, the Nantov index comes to 0.28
